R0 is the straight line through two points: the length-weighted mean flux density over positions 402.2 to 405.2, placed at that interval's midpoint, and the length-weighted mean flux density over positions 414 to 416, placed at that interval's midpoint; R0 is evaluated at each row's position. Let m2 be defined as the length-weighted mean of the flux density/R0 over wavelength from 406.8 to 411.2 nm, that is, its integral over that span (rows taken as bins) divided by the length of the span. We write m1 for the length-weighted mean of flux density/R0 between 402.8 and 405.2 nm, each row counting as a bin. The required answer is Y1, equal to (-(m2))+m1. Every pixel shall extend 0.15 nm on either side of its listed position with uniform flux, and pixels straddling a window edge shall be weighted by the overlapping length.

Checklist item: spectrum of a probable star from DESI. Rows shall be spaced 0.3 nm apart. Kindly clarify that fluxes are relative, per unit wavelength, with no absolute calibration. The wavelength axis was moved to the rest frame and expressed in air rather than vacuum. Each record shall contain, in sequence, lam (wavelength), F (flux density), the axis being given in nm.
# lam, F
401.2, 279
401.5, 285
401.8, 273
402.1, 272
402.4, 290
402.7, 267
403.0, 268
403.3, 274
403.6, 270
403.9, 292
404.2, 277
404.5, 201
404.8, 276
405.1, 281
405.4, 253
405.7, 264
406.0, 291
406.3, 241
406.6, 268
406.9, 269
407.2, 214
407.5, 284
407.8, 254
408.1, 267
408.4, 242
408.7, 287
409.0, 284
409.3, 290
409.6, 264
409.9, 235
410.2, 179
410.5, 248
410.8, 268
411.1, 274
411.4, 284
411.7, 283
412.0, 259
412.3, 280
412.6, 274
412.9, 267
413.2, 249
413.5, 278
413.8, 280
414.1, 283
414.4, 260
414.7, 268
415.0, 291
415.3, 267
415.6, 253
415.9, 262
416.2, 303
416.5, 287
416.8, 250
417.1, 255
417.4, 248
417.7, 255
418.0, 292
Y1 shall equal 0.04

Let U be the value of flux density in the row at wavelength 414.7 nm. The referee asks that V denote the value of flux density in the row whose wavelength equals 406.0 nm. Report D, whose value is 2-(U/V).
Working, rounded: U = 268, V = 291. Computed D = 1.08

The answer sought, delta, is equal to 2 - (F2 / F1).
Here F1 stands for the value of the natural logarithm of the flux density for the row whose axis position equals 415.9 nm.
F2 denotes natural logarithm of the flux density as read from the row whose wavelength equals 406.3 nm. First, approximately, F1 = 5.568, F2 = 5.48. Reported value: 1.015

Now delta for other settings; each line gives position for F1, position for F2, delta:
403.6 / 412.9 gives 1.002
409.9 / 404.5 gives 1.029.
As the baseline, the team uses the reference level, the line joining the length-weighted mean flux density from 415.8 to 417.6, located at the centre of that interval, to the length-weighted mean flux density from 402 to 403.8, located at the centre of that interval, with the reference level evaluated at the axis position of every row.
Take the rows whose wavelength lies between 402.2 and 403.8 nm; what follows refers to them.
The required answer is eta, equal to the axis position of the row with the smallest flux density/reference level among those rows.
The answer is 402.7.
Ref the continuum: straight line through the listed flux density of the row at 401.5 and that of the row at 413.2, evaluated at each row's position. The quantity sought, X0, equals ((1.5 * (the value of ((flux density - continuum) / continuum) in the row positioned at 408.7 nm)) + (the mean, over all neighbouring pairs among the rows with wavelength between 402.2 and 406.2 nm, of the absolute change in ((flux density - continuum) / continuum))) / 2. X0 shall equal 0.11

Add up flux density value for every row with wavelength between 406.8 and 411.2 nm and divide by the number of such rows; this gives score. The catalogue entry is 257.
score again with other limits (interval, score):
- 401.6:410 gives 266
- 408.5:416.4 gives 268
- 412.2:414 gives 271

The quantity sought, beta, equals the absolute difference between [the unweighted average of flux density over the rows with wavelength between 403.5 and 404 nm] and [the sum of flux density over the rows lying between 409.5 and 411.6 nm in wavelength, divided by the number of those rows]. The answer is 31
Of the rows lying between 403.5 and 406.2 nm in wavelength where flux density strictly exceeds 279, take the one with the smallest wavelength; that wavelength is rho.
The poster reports 403.9 nm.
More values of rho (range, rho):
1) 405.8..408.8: 406.0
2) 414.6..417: 415.0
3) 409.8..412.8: 411.4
